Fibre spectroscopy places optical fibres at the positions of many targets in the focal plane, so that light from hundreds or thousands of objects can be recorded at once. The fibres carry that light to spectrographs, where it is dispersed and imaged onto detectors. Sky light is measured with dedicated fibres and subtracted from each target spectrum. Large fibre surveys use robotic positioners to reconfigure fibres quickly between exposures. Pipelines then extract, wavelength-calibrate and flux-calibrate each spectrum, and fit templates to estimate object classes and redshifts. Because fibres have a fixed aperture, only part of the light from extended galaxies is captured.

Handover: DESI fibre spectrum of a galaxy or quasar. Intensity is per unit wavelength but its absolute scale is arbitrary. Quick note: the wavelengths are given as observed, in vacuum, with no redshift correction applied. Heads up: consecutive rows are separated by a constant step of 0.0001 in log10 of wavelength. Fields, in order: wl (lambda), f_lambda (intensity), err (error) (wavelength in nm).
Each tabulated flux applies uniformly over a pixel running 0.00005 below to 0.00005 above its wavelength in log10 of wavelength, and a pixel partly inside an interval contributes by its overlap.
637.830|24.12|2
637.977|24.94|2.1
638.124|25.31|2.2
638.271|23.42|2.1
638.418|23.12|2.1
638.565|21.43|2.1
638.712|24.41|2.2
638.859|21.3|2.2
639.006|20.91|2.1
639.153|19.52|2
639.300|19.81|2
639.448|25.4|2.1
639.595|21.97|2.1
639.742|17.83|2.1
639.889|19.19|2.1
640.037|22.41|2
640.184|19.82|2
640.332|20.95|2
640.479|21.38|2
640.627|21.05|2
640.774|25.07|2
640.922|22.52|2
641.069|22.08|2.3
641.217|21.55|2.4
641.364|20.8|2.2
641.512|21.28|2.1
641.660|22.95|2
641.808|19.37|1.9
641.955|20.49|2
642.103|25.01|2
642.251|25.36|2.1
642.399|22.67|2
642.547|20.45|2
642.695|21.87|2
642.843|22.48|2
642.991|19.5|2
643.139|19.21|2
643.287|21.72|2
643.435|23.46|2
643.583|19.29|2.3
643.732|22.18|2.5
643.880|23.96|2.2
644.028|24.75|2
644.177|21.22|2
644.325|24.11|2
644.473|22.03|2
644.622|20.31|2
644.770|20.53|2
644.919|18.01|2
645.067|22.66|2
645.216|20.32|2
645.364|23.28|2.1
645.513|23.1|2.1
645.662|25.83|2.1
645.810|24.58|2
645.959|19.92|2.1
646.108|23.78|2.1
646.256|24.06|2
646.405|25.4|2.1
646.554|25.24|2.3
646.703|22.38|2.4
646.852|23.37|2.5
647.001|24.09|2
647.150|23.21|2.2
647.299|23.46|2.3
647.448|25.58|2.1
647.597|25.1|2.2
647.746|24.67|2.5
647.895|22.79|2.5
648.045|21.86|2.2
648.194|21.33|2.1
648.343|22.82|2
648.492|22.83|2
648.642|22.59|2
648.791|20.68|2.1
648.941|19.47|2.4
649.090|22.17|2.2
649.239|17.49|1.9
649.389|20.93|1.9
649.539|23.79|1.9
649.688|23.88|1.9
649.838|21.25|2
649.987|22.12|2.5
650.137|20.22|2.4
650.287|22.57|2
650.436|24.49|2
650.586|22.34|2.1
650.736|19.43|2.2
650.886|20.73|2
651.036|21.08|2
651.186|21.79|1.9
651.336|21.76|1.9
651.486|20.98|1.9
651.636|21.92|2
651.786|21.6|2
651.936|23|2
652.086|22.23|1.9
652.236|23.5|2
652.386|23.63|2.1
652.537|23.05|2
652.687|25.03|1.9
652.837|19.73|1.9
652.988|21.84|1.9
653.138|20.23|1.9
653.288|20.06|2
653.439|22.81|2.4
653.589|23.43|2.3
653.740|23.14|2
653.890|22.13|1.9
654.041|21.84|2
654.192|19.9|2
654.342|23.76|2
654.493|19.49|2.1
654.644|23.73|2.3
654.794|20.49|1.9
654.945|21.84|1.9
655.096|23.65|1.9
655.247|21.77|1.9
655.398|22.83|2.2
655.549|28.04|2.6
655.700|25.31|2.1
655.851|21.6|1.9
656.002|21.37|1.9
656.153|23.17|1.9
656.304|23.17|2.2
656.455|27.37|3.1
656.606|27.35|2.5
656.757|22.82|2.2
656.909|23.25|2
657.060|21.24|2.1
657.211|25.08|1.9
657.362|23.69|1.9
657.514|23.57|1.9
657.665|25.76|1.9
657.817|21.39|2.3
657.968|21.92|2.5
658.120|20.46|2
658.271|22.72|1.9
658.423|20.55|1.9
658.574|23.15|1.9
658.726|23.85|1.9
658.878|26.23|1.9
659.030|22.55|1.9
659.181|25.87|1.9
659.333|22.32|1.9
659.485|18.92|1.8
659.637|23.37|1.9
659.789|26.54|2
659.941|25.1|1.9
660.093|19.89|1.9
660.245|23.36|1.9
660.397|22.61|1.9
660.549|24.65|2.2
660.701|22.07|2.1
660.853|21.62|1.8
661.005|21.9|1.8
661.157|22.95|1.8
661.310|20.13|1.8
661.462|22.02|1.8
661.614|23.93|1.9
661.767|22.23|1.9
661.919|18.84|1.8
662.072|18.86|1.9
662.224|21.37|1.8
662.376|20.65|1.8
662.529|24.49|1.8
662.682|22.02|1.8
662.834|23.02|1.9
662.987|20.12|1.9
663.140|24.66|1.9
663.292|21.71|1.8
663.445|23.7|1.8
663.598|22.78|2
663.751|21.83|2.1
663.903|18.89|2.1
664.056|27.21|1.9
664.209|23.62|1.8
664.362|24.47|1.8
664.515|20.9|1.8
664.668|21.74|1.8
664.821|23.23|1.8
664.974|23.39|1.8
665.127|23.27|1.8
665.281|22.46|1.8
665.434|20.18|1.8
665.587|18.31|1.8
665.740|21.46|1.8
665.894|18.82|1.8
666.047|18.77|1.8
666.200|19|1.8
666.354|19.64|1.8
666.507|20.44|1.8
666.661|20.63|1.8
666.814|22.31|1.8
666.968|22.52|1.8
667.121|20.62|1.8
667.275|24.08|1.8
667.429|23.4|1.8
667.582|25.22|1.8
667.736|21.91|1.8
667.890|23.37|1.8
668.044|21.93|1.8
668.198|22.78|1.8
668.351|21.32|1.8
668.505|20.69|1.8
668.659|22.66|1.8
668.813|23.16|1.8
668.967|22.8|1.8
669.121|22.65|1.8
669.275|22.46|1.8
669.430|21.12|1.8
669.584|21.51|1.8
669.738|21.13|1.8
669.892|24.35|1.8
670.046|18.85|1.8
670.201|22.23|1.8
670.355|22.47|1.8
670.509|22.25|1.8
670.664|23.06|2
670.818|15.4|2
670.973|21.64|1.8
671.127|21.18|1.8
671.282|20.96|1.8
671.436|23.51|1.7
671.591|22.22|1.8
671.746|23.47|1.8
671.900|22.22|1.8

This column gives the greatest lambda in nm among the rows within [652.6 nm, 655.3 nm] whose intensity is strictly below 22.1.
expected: 655.247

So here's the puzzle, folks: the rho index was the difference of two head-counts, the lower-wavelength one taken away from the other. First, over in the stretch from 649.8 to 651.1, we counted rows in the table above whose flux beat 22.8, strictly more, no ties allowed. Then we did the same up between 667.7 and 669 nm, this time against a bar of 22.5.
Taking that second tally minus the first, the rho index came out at 4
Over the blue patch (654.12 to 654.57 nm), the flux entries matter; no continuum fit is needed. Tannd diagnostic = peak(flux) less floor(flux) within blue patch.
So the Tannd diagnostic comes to 4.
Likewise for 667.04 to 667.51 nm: 3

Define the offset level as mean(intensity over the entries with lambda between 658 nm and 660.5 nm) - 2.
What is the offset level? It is 21.0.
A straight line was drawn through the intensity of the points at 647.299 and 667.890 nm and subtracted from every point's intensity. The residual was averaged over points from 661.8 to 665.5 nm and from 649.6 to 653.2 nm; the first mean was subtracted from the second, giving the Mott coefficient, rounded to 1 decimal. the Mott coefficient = -0.3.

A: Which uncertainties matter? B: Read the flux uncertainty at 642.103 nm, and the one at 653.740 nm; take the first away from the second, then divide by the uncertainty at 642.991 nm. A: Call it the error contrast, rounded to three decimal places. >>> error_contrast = 0.000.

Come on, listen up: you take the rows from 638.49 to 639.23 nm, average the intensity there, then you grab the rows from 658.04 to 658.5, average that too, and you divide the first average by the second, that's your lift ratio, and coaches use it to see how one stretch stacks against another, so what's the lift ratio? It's 1.01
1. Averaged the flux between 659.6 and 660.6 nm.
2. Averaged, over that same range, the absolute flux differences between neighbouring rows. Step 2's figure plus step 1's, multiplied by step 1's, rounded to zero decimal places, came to 622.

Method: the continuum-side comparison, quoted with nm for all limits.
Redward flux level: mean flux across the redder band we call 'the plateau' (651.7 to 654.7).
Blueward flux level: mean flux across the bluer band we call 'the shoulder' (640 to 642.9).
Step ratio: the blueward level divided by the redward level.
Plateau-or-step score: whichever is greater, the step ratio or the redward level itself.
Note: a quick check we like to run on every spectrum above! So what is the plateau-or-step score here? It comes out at 22.2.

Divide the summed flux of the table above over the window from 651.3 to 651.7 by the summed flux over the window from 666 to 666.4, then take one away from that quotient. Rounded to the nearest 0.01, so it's 0.13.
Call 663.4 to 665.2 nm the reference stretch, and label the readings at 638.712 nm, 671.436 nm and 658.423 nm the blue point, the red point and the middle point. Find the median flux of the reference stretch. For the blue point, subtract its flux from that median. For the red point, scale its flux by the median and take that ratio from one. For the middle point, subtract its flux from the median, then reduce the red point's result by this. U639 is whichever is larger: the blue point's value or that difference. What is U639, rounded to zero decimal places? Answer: -1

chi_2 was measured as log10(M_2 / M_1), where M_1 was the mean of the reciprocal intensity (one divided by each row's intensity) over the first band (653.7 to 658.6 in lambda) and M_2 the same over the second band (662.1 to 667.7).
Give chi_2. 0.020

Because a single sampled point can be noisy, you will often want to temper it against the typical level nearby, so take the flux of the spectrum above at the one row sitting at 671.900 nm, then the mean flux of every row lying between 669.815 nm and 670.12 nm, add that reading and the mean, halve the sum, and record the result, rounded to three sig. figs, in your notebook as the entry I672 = 21.9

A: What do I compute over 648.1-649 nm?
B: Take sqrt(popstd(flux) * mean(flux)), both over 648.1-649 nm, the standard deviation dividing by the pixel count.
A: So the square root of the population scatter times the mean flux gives 5.2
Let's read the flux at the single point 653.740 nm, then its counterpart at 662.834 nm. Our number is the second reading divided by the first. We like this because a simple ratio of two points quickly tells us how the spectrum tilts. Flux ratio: 1.0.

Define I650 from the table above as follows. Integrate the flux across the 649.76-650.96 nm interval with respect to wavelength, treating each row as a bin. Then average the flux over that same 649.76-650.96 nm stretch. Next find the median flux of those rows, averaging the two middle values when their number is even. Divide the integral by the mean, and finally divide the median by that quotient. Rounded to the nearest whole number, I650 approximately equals 18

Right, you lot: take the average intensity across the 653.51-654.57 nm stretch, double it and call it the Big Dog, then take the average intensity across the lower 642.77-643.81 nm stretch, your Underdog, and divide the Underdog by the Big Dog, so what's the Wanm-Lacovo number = 0.481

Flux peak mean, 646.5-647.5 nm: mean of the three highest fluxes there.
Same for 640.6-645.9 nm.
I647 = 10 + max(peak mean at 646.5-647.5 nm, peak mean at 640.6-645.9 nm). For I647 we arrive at 35.4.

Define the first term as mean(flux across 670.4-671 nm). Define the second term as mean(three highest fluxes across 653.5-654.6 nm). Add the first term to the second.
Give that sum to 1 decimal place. 44.0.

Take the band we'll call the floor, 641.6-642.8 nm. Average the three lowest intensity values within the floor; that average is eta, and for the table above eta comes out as 20.1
